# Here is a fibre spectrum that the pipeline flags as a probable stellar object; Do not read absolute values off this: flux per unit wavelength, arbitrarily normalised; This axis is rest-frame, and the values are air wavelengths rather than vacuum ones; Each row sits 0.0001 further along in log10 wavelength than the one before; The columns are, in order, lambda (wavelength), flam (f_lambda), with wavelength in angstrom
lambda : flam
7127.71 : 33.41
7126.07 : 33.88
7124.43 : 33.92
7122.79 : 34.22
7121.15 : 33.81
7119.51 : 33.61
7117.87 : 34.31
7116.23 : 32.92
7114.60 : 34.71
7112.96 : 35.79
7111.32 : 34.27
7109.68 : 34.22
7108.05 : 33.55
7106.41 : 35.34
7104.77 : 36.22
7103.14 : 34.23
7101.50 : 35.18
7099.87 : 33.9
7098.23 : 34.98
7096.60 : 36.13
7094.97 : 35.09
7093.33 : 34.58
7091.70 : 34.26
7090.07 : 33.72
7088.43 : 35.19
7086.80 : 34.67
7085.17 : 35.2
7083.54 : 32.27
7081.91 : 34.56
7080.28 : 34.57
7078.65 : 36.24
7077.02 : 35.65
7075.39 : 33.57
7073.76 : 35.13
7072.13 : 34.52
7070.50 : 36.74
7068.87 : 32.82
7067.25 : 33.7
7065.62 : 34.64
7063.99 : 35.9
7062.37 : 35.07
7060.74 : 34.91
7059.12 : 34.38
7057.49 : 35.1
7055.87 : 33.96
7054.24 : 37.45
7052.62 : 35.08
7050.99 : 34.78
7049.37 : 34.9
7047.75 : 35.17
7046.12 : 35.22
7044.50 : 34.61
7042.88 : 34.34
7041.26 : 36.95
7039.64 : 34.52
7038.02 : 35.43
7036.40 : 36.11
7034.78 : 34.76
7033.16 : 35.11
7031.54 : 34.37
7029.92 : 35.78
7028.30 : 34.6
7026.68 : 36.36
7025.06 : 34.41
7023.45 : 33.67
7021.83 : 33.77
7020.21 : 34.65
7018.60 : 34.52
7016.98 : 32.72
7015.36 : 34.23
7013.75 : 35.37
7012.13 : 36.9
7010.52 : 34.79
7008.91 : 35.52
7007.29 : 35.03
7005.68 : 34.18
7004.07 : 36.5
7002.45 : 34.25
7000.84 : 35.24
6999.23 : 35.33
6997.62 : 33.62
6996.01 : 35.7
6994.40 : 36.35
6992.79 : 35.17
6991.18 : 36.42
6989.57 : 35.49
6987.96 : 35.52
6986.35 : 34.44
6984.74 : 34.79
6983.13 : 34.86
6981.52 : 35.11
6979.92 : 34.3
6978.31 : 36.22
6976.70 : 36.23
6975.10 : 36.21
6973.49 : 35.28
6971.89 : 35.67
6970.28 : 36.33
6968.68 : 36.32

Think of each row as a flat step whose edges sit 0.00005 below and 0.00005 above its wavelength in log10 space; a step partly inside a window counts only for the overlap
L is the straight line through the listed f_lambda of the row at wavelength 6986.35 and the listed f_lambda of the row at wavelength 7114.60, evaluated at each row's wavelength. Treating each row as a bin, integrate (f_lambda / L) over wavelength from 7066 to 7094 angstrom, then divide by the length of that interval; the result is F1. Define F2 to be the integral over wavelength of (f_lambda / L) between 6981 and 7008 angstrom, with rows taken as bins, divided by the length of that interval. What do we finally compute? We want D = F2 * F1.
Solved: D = 1.018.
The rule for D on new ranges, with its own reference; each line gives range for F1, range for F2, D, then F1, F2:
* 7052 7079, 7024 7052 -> 1.027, 1.01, 1.02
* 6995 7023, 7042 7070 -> 1.018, 1.01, 1.01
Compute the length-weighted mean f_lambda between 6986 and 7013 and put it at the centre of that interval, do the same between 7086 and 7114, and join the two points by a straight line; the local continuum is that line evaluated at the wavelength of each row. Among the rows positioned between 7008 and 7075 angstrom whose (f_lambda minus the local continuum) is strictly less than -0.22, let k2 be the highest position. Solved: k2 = 7072.13 angstrom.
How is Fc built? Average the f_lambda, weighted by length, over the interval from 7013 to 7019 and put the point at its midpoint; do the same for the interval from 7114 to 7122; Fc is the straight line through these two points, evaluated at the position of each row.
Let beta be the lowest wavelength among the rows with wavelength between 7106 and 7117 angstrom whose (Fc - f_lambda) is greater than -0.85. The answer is 7108.05 angstrom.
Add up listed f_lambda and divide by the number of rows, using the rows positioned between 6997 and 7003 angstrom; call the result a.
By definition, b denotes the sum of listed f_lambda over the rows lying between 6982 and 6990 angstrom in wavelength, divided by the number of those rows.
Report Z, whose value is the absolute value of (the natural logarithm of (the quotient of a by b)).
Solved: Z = 0.012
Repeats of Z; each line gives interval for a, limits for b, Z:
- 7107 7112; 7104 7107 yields 0.051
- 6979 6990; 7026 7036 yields 0.007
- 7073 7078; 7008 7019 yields 0.002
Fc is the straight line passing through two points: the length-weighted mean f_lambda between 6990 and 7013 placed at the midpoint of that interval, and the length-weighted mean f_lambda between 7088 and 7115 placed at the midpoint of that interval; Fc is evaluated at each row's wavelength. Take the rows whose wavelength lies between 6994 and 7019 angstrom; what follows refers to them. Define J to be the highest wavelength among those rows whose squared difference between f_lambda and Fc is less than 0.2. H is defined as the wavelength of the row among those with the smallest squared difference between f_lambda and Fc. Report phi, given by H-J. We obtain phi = -14.5 angstrom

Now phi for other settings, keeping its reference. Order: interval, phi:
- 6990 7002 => -1.6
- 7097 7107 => -3.3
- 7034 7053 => 0.0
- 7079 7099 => 0.0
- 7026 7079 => -21.1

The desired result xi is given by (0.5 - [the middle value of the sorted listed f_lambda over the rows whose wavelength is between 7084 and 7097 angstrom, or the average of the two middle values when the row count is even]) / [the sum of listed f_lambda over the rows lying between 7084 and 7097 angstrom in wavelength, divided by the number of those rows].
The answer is -0.986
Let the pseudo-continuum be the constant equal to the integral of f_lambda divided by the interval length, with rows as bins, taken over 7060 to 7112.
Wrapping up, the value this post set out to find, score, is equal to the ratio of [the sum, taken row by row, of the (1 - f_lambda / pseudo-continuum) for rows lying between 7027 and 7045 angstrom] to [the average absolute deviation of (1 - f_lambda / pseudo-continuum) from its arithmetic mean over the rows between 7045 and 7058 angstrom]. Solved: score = -8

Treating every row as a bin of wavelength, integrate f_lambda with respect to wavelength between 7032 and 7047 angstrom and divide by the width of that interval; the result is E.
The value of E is 35.2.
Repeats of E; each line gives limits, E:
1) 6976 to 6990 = 35.2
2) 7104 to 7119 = 34.6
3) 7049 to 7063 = 35.1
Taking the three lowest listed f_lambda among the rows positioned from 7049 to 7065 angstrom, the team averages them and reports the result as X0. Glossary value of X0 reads 34.4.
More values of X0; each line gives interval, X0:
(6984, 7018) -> 33.5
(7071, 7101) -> 33.2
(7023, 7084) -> 32.9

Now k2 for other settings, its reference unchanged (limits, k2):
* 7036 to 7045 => 7044.50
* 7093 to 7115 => 7111.32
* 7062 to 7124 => 7122.79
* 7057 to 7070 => 7068.87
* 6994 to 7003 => 7002.45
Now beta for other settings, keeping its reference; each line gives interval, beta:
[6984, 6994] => 6984.74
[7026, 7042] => 7028.30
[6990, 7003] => 6997.62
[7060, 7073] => 7065.62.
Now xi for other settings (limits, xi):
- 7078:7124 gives -0.986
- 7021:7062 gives -0.982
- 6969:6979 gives -0.992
